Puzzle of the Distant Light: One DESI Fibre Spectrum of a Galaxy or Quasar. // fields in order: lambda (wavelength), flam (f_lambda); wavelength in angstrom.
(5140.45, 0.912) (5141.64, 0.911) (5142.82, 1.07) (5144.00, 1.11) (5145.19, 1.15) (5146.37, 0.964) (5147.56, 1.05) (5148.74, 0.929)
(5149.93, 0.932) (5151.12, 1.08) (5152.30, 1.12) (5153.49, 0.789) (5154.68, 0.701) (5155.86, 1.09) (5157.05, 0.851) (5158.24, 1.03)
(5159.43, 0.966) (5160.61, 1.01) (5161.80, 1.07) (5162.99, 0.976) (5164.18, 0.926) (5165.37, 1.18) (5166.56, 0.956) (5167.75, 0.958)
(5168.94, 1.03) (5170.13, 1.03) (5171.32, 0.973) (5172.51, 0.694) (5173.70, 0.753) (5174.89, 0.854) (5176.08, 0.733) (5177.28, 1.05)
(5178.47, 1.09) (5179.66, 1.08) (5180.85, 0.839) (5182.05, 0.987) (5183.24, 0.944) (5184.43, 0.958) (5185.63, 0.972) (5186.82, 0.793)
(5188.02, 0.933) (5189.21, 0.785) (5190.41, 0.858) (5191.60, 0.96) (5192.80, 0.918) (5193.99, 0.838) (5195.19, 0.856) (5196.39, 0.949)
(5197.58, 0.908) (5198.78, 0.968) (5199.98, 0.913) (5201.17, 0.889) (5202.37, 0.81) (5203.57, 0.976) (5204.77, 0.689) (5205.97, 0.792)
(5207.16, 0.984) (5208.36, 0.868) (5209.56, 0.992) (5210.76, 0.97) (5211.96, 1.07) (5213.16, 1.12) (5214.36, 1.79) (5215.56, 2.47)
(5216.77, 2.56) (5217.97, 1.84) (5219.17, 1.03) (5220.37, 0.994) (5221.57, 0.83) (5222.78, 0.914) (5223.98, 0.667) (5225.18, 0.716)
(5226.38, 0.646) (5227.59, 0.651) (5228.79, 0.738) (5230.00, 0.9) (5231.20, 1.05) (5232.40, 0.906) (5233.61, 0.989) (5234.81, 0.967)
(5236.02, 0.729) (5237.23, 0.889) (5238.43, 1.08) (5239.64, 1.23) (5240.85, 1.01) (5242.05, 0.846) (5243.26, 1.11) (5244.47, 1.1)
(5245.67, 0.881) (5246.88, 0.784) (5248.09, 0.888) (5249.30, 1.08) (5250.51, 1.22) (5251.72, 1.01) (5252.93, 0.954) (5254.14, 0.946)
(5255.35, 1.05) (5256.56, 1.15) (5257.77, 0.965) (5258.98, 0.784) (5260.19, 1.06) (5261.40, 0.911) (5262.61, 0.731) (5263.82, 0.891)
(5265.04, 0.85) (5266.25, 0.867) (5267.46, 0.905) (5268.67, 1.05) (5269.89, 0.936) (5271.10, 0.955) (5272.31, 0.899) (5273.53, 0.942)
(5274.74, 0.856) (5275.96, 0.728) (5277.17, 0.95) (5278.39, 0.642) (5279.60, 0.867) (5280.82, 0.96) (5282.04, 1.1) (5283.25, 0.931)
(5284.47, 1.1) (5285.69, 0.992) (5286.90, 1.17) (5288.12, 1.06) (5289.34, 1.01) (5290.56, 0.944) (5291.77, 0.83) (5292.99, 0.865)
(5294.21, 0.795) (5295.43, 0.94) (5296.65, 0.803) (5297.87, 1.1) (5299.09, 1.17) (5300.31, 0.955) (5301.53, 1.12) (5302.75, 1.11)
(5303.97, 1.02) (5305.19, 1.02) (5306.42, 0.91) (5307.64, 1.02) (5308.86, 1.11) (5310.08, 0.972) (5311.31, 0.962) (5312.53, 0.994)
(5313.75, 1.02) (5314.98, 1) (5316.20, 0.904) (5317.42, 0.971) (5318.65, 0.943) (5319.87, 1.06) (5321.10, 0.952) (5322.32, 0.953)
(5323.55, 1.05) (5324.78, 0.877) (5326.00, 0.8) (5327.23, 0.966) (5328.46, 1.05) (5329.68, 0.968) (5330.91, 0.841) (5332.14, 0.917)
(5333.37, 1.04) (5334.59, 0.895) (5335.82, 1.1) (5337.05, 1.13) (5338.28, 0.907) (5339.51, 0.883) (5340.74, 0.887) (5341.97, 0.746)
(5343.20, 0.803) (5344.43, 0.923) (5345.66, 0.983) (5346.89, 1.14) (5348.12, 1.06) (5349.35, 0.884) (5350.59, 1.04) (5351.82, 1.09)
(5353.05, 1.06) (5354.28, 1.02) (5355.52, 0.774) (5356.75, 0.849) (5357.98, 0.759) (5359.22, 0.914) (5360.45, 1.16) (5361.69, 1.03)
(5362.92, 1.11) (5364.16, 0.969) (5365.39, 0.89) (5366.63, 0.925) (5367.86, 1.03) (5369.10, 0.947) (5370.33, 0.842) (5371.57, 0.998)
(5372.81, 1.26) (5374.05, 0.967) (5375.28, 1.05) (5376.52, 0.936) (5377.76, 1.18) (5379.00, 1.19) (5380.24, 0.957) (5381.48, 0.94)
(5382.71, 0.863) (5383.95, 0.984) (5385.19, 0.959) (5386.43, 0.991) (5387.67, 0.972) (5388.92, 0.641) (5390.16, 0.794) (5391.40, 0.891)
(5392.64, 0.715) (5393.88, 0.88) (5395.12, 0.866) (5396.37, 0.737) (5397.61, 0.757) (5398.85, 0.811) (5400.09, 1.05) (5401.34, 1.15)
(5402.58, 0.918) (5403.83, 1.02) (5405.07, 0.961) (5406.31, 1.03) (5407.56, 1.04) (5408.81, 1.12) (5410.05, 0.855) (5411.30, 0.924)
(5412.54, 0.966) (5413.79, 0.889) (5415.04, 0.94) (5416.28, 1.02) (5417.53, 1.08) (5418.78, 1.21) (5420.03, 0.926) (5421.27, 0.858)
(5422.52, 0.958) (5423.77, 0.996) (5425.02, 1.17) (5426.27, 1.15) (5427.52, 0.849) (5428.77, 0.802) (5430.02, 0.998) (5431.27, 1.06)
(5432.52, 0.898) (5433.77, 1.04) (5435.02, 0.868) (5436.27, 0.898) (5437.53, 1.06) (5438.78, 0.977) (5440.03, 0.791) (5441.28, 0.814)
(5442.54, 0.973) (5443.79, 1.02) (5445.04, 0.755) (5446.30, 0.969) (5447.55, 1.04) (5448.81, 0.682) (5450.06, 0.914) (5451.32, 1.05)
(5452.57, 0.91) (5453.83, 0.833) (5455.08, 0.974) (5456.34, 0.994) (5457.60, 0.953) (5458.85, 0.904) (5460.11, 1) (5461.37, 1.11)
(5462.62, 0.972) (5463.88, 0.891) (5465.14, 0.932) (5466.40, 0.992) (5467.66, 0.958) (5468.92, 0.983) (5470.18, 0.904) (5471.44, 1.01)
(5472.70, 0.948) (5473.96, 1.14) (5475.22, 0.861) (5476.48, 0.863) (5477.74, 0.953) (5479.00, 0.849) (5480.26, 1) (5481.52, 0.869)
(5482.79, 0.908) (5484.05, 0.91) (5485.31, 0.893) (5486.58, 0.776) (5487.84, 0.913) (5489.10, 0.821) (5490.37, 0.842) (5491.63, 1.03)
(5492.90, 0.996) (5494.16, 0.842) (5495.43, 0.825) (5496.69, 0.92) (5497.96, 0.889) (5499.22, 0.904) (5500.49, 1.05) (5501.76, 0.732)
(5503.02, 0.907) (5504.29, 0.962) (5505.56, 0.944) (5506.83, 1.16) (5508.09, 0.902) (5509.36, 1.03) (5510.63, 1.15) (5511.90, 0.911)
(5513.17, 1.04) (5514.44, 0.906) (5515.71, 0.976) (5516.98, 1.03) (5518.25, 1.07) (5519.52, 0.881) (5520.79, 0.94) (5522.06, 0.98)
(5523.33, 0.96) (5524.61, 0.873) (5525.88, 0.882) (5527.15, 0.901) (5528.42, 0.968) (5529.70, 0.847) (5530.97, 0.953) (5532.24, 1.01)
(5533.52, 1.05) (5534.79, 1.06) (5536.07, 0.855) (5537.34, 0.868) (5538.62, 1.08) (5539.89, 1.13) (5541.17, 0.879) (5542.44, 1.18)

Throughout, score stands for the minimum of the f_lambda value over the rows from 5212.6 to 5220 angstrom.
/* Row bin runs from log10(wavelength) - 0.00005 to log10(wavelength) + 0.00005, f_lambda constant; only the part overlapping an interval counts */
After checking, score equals 1.03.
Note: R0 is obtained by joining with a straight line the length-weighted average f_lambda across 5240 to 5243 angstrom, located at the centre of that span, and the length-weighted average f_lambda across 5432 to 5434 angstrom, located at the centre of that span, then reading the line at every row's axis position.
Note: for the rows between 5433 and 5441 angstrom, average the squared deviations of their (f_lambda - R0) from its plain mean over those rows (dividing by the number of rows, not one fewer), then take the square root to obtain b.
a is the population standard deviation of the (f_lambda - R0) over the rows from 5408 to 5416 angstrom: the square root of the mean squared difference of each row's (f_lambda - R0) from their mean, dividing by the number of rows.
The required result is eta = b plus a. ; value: 0.18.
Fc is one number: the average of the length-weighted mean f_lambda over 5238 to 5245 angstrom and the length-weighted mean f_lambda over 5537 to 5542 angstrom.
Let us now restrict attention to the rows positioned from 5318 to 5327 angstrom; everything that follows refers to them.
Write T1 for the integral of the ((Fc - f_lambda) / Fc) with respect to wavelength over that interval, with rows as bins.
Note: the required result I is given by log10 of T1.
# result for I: -0.14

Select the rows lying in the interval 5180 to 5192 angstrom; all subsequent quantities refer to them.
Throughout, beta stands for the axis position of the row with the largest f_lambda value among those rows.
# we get 5182.05 angstrom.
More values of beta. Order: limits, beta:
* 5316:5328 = 5319.87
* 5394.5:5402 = 5401.34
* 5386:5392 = 5386.43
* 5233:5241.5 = 5239.64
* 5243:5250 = 5243.26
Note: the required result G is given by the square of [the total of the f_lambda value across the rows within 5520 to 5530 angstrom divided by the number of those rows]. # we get 0.84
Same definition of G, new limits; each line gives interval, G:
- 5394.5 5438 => 0.94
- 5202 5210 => 0.76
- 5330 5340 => 0.93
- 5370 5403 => 0.88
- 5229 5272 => 0.93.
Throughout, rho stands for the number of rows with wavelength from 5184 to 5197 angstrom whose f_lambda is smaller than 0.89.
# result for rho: 5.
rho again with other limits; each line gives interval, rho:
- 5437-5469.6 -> 5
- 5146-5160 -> 3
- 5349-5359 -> 4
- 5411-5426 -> 2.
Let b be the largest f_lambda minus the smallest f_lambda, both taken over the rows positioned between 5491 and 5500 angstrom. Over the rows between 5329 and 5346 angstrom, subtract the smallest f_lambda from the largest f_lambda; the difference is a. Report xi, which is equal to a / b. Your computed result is 1.9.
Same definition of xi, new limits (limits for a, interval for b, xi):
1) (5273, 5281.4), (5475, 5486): 2.1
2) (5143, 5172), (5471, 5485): 1.6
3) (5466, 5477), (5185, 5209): 0.9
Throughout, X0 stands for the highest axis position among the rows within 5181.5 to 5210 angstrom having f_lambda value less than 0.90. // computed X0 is 5208.36 angstrom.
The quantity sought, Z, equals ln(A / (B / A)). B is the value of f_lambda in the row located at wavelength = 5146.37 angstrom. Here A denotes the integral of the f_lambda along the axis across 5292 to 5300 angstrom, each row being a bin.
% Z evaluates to 4.07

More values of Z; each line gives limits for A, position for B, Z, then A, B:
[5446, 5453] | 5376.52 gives 3.81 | 6.5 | 0.936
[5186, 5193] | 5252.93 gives 3.67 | 6.1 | 0.954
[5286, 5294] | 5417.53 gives 4.02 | 7.8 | 1.08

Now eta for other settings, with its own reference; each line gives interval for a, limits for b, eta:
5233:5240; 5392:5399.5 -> 0.22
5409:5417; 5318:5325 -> 0.12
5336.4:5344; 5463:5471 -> 0.16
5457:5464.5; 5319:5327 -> 0.16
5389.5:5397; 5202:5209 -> 0.17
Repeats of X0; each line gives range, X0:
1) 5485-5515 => 5501.76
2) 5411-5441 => 5440.03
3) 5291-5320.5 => 5296.65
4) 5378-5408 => 5398.85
